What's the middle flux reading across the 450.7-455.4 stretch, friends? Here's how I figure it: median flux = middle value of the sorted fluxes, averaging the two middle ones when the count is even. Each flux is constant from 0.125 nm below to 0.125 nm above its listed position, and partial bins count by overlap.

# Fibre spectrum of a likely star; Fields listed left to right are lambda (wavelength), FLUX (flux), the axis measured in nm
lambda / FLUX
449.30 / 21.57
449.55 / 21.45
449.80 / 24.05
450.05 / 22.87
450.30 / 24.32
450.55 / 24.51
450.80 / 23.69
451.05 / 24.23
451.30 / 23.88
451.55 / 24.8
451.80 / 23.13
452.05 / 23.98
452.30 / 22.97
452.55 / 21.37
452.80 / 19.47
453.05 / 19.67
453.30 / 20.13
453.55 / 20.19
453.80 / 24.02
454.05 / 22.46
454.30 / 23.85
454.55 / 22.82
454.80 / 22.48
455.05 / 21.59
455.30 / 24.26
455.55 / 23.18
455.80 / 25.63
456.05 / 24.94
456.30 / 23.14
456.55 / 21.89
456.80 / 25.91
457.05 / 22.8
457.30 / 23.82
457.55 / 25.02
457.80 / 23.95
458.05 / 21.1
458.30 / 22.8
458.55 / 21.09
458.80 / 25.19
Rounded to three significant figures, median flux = 23.0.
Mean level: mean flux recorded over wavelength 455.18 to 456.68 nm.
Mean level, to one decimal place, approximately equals 23.8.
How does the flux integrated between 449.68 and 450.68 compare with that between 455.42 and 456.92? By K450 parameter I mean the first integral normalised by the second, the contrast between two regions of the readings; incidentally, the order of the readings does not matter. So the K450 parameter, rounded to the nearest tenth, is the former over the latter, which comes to 0.7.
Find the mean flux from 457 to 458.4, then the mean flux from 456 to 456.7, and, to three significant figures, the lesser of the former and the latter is 23.2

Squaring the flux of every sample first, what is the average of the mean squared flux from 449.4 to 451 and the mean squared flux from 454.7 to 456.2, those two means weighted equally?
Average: 558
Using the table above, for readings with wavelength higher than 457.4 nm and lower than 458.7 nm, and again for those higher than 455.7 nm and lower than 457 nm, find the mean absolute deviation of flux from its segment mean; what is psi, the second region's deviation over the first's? 1.1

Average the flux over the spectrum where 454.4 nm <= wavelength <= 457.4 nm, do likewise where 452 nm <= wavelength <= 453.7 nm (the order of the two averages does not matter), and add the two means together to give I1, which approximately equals 44.6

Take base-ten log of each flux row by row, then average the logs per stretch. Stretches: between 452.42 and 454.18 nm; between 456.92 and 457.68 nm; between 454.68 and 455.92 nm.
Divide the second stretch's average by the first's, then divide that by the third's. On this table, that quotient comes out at 0.761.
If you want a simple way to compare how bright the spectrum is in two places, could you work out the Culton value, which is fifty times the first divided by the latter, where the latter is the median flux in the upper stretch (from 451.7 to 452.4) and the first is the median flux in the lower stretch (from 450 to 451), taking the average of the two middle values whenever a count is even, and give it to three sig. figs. 51.9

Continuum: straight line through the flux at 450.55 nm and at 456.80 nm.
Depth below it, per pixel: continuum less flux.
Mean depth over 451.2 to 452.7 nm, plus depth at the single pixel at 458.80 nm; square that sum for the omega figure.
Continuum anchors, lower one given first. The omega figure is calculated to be 7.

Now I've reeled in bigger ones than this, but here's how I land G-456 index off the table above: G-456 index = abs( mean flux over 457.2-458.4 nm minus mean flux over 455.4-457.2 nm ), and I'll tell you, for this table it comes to 0.59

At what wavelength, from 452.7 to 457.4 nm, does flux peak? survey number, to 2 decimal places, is 456.80 nm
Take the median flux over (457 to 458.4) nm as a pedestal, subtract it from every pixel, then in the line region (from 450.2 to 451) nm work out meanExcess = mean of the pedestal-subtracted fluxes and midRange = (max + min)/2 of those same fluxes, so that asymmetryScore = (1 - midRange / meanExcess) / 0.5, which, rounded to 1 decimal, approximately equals 0.2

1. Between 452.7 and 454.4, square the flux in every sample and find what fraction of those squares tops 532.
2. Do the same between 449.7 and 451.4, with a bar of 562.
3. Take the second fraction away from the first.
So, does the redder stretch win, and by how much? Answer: -0.43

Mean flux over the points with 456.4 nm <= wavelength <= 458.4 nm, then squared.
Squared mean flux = 548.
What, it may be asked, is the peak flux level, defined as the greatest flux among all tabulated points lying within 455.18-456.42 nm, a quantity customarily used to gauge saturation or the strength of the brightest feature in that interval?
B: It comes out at 25.63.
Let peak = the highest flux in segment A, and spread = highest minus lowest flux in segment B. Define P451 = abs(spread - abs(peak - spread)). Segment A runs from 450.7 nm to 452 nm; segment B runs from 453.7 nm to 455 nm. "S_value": 21.7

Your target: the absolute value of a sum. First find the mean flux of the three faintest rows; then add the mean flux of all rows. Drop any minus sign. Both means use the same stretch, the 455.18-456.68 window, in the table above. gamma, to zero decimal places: 47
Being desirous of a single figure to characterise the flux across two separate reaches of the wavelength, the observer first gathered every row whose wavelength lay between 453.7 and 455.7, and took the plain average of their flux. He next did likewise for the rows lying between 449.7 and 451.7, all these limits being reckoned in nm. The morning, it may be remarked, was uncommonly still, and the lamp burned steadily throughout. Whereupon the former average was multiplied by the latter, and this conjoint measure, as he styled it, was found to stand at 555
